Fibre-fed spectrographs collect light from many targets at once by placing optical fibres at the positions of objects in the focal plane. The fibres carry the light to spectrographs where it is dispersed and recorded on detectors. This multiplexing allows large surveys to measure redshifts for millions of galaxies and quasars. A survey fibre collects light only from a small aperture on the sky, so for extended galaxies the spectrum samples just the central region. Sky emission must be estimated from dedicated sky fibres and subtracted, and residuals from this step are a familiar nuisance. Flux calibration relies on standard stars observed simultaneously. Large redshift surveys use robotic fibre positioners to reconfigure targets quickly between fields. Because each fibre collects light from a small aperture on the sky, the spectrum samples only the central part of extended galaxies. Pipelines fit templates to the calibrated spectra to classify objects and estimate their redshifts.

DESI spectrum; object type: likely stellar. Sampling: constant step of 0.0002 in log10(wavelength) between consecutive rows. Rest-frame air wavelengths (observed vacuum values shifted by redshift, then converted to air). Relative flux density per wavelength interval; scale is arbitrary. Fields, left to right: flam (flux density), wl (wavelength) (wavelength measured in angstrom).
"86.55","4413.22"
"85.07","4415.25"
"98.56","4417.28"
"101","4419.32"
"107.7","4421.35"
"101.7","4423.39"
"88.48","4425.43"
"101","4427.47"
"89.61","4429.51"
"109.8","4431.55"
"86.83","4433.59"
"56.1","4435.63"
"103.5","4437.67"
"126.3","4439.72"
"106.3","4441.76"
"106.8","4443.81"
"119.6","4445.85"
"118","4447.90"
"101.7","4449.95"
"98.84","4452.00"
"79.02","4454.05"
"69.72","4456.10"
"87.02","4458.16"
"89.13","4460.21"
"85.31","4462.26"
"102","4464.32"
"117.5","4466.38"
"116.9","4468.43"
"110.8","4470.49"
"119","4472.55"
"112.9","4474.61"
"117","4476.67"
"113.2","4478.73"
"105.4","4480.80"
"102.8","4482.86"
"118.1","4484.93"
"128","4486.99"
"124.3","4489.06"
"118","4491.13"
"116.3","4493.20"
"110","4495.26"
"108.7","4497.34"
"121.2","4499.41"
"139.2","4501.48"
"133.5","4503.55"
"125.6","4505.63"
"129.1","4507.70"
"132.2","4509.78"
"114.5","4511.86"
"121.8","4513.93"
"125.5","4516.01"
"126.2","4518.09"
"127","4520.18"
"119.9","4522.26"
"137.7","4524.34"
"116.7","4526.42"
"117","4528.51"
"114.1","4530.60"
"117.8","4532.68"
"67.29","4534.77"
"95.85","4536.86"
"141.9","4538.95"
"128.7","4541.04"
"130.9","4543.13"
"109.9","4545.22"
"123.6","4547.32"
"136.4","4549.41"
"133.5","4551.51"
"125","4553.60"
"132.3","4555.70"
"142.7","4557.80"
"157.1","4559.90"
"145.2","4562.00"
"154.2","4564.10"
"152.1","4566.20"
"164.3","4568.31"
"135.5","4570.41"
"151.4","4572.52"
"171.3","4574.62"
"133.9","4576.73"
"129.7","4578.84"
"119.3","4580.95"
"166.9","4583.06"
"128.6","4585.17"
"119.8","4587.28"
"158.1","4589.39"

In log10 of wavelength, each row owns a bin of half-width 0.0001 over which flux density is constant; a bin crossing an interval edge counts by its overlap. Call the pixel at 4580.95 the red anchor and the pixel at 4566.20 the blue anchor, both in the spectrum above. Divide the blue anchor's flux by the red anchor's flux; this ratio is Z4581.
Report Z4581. 1.27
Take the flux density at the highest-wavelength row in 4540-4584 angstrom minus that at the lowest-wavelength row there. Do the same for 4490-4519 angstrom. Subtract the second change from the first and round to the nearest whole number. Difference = 30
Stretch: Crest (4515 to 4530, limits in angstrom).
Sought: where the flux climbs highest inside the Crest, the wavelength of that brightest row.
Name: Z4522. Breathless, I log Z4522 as 4524.34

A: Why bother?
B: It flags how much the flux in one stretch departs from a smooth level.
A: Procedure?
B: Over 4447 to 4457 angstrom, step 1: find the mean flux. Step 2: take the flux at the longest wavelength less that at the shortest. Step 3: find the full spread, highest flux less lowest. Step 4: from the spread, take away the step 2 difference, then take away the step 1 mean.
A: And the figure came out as 3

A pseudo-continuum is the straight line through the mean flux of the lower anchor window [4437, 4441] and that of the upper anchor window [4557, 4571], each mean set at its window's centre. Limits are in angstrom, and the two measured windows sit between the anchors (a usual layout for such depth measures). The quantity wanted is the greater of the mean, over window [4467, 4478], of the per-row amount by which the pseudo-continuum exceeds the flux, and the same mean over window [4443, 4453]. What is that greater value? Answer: 9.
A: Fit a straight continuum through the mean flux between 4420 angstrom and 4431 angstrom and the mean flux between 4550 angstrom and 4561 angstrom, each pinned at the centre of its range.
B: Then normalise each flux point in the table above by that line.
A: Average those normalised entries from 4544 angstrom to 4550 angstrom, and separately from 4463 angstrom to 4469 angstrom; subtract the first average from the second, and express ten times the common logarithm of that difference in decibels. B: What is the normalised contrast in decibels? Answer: -10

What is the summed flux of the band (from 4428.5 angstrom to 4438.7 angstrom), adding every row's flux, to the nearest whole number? 446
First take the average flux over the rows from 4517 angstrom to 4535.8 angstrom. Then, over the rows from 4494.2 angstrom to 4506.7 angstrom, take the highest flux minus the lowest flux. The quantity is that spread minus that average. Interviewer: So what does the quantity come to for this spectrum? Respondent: -85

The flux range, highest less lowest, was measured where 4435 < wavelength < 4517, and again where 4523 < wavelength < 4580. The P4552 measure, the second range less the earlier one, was 21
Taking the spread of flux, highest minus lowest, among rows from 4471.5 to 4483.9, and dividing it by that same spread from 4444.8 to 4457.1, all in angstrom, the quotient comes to 0.32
